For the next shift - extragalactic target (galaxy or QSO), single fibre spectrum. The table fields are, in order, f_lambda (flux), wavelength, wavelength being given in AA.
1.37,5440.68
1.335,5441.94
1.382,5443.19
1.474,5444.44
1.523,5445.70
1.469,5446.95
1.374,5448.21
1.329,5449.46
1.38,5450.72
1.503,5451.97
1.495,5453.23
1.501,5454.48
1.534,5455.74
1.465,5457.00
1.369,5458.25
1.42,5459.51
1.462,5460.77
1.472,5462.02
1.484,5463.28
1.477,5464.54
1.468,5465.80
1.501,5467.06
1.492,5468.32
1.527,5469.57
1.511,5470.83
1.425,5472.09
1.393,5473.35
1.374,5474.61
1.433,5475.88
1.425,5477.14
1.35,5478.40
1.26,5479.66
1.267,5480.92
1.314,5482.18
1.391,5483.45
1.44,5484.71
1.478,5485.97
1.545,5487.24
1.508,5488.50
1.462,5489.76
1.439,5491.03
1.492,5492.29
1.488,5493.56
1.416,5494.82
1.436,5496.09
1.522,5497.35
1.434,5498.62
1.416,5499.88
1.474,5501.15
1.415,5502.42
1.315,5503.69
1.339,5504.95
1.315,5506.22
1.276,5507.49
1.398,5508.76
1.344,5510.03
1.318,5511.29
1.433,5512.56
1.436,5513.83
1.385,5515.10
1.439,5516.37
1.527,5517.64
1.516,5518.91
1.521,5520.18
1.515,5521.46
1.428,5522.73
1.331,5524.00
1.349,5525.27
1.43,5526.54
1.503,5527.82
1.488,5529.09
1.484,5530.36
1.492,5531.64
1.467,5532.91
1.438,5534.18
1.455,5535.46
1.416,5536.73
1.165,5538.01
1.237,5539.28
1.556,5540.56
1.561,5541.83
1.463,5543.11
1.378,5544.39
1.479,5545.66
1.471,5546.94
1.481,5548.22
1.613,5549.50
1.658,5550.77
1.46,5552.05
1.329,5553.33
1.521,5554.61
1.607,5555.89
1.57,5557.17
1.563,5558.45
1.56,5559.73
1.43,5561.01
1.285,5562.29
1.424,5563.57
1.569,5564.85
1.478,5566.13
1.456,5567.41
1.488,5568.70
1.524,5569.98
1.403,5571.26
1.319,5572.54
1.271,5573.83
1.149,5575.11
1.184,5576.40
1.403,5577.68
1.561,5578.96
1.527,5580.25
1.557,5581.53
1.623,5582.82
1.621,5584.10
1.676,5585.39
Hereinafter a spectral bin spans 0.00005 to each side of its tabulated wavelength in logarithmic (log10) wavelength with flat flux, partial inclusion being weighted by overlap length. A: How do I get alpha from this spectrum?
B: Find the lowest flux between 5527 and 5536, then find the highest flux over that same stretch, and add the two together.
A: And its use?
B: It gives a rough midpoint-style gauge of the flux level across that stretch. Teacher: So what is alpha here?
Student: 2.94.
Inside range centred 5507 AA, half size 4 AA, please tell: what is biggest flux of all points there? 1.398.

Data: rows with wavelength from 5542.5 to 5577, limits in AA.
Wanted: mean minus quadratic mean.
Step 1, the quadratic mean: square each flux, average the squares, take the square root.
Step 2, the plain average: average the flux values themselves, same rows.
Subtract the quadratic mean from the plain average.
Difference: -0.0054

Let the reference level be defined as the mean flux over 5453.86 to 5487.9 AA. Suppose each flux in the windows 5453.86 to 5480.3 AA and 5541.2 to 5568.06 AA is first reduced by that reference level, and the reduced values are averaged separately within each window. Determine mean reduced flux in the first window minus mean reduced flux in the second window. -0.05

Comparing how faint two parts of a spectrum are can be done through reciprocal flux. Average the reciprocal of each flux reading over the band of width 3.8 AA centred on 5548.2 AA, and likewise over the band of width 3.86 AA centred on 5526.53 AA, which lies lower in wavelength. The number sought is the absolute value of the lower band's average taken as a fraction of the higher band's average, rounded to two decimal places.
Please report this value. 1.07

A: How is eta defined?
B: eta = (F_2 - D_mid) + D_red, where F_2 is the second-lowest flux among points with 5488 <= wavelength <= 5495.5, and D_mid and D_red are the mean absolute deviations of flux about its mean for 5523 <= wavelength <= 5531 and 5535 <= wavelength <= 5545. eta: 1.49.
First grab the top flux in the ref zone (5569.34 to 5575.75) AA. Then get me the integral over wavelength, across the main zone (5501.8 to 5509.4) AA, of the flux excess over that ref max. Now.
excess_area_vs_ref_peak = -1.38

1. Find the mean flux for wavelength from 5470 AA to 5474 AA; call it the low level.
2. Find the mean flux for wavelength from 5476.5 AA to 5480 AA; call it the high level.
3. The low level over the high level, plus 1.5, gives 2.57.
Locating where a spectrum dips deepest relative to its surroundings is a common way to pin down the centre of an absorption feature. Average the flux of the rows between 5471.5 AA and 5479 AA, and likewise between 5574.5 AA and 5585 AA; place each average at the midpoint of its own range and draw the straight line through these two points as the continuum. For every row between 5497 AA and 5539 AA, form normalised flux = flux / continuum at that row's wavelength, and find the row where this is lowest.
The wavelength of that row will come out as 5538.01 AA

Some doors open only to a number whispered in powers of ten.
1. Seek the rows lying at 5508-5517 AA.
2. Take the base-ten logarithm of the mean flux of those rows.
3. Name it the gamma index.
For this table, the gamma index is 0.144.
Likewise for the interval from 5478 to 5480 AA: 0.116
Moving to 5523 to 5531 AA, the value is 0.156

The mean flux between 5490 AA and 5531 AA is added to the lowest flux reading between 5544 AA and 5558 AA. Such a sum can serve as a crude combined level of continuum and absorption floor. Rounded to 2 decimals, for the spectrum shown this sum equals 2.75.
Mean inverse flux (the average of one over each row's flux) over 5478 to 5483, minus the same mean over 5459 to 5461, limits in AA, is 0.08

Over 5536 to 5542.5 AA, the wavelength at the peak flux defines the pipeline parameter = 5541.83 AA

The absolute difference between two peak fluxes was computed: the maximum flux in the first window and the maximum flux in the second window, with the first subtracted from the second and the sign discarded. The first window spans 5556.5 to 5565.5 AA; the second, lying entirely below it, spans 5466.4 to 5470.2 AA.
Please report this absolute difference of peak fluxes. 0.043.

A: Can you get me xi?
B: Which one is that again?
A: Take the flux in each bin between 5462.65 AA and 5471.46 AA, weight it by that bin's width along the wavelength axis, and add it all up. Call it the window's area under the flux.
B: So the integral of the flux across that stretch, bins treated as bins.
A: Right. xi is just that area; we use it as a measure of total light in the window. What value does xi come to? 13.2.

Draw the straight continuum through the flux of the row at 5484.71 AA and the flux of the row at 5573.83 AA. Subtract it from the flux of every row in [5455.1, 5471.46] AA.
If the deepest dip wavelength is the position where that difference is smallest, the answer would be 5458.25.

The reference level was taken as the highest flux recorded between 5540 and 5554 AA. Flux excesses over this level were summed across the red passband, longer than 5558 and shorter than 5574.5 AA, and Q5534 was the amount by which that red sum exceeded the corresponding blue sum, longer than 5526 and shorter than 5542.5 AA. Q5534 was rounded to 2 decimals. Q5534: 0.08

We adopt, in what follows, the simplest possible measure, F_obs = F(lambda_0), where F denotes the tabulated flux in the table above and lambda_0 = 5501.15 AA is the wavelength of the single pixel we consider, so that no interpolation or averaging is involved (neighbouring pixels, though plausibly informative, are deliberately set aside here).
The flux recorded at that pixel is 1.474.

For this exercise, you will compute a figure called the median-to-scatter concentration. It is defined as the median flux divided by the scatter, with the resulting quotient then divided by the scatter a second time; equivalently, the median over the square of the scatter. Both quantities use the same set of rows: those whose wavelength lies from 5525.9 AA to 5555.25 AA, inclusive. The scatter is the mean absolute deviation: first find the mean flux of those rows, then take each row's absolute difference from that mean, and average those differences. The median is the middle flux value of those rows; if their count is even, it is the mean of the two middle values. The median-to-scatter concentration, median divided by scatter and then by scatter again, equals 289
